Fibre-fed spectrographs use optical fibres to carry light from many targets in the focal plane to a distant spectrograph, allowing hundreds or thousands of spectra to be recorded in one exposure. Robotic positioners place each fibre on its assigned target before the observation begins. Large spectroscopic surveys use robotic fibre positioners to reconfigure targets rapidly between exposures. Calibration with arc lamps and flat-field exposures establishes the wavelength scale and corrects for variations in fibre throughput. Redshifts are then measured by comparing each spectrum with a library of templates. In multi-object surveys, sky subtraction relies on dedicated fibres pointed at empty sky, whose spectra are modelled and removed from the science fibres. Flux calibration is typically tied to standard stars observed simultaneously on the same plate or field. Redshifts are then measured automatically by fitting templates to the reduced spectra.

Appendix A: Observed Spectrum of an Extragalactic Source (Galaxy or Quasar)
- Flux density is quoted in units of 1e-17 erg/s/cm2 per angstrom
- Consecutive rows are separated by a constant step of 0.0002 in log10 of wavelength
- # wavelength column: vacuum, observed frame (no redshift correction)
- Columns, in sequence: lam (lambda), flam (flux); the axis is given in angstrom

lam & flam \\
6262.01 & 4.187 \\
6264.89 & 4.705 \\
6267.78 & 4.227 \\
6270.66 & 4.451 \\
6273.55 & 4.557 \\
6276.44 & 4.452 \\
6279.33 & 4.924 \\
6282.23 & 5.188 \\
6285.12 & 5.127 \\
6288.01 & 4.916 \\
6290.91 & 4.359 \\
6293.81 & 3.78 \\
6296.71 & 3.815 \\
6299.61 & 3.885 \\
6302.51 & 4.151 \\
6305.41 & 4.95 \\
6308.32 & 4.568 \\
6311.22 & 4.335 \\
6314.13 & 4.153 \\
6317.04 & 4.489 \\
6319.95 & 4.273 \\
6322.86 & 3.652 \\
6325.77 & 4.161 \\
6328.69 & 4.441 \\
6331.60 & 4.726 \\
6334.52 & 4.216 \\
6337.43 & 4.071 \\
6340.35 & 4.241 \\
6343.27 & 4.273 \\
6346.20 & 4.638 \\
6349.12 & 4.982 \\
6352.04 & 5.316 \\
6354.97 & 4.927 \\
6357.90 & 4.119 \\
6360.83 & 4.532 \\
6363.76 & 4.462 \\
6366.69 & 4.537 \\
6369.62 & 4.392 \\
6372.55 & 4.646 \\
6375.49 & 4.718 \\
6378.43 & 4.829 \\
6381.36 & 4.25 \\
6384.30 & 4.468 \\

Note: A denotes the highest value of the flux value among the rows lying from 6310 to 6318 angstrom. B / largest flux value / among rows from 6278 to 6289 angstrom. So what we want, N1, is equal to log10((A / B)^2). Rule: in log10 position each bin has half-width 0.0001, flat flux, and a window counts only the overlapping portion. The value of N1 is -0.13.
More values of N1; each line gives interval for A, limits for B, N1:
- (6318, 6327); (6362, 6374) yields -0.07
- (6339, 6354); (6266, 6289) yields 0.02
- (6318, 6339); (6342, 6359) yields -0.10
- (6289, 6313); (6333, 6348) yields 0.06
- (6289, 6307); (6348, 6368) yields -0.06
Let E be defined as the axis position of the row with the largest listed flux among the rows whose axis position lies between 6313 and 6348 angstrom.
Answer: 6331.60 angstrom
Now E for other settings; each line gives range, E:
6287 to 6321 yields 6305.41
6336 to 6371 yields 6352.04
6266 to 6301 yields 6282.23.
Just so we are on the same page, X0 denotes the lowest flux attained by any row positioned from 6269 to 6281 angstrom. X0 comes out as 4.451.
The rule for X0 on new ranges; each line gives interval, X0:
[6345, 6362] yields 4.119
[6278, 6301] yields 3.78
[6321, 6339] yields 3.652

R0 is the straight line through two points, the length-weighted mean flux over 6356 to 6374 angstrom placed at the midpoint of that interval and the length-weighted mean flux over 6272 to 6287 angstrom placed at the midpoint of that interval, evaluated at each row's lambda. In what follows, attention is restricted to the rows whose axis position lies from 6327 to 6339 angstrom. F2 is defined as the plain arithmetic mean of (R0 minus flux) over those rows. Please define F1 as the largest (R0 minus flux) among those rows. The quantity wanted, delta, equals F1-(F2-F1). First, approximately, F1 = 0.51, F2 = 0.2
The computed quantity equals 0.79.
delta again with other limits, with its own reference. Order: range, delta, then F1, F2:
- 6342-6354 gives 0.84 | 0.29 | -0.3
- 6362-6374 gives 0.16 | 0.05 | -0.1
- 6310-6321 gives 0.70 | 0.54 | 0.4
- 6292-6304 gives 1.15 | 1.00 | 0.9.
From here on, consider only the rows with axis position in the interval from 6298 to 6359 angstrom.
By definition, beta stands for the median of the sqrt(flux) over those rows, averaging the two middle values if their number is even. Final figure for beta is 2.07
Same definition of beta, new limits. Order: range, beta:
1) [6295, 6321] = 2.07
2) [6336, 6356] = 2.15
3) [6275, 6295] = 2.22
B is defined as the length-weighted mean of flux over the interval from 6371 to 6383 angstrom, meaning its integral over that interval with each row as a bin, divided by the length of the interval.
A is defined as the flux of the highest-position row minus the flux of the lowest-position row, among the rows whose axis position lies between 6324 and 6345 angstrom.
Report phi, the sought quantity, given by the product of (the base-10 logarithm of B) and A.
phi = 0.07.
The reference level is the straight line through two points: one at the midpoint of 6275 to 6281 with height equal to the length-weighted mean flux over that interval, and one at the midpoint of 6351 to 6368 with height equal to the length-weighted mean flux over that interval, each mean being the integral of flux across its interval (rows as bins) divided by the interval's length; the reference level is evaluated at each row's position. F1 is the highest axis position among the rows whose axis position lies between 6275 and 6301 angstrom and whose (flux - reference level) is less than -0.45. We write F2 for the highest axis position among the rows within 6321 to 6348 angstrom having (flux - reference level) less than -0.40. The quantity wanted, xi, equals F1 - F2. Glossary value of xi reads -40.7 angstrom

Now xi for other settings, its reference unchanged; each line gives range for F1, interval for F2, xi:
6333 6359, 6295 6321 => 43.8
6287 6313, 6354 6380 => -55.4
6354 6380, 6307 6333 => 32.1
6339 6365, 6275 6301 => 58.3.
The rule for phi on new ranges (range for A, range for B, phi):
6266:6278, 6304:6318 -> 0.15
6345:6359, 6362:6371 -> -0.34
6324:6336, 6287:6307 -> 0.03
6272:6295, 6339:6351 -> -0.51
